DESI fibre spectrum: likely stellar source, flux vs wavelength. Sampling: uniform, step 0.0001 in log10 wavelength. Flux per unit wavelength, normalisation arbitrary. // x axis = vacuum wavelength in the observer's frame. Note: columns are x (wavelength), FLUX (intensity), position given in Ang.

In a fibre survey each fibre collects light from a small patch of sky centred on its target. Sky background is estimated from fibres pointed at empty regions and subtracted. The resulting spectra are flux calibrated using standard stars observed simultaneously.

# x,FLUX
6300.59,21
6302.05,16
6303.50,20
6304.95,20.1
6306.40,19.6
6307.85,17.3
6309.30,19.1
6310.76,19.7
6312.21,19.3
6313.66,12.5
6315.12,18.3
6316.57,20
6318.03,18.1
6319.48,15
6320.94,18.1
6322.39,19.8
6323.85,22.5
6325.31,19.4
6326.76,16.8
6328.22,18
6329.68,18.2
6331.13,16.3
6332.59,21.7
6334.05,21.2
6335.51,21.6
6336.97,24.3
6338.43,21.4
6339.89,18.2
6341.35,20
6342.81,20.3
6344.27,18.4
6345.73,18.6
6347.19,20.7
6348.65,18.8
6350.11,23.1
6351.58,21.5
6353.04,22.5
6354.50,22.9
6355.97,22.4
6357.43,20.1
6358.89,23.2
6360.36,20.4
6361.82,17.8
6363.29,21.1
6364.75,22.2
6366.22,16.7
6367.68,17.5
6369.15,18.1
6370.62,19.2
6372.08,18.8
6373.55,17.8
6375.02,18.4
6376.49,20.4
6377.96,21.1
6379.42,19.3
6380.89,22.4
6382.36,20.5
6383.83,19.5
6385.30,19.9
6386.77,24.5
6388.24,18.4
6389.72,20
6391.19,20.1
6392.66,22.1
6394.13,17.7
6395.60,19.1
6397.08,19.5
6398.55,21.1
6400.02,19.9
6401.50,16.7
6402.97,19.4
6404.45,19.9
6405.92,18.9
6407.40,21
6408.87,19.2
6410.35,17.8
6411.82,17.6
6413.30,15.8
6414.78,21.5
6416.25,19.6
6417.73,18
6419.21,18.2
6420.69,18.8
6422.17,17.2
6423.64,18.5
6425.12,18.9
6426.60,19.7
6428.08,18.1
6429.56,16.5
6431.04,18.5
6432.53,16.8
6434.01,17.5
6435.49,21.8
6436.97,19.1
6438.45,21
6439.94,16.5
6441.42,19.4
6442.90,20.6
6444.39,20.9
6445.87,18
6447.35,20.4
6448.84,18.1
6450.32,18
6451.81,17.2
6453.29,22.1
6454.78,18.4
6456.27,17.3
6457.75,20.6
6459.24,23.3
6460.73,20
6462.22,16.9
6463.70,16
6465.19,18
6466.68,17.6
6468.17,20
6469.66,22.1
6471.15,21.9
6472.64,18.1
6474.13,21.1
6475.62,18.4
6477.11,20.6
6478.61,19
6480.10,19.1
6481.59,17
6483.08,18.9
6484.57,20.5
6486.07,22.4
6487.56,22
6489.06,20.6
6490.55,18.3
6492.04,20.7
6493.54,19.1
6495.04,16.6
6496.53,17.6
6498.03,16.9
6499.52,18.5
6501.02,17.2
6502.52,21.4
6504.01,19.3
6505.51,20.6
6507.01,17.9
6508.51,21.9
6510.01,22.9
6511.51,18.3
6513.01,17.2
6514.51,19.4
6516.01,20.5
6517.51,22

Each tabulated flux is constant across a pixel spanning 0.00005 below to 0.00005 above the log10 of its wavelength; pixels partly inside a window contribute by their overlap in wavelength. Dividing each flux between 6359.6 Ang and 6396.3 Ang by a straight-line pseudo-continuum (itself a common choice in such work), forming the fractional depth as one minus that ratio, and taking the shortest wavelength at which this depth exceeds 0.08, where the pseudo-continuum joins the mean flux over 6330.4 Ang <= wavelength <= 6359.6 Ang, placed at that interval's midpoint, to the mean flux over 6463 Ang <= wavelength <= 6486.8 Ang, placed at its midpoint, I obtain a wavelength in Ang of 6361.82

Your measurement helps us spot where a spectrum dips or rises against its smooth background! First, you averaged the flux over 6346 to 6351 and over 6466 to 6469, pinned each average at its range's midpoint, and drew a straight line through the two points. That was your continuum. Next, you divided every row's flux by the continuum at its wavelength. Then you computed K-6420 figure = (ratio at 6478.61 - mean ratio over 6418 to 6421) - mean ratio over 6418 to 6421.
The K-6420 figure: -0.86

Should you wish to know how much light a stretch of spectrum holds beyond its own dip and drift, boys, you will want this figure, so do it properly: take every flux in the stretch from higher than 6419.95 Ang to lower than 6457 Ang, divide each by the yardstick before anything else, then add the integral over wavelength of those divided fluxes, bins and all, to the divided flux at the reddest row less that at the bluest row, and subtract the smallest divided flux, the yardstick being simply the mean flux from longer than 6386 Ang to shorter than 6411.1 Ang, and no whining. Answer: 34.4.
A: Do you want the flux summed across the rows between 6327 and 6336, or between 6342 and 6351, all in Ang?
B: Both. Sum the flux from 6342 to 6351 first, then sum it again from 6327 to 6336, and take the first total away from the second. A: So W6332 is -2.9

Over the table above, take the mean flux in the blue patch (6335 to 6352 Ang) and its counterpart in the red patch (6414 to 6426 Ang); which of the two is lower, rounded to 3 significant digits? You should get 18.8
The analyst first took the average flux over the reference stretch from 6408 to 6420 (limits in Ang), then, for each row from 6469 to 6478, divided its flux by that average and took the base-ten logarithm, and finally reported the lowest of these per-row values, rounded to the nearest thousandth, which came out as -0.009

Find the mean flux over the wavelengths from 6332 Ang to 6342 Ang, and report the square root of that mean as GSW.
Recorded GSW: 4.60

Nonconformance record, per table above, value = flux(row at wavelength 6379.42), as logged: 19.3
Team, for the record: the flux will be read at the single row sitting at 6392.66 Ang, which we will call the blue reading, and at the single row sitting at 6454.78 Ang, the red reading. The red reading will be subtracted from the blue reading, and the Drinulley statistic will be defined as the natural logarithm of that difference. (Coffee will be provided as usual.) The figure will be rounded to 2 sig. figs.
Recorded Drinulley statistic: 1.3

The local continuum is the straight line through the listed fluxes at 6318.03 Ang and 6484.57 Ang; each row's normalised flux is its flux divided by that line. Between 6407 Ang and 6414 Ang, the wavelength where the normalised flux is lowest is 6413.30 Ang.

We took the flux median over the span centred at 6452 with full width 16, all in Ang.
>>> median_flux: 18.4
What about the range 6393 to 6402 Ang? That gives 19.3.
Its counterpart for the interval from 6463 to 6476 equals 18.4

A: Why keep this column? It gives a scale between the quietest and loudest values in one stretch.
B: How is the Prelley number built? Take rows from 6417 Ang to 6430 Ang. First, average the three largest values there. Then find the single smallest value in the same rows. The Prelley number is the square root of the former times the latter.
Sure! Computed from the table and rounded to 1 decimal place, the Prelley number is 17.8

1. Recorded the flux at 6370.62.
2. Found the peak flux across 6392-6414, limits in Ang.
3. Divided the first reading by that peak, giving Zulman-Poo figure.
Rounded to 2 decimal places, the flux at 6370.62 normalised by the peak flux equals 0.87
